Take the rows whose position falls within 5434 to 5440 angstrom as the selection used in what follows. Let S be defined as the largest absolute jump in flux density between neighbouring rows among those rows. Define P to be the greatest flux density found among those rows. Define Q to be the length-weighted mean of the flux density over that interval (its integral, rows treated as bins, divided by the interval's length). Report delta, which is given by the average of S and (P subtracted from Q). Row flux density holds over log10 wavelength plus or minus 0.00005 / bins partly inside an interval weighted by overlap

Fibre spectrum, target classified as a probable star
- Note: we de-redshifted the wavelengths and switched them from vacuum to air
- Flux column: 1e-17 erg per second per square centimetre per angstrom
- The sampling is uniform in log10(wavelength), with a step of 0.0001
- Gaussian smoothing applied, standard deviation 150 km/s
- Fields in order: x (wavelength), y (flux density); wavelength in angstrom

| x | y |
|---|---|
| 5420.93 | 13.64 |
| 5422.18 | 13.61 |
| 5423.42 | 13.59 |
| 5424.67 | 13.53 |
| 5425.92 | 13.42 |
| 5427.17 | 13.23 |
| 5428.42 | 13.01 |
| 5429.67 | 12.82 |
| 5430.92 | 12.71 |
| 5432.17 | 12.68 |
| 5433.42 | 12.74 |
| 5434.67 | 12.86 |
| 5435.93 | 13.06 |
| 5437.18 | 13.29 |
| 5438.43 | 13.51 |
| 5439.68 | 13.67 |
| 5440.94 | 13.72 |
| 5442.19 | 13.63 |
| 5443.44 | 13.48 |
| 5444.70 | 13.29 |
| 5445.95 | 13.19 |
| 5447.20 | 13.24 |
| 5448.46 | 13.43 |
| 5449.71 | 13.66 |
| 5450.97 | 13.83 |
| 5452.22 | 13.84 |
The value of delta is -0.09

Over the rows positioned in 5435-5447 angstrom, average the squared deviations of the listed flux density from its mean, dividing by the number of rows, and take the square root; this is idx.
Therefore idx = 0.22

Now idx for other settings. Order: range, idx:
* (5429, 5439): 0.28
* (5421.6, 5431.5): 0.33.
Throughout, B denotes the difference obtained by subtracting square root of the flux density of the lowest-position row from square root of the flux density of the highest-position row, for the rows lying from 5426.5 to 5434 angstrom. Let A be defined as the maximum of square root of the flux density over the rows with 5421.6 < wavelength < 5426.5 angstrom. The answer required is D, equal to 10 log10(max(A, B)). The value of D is 5.67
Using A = 3.69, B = -0.068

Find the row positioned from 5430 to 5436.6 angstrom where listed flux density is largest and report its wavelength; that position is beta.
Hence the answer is 5435.93 angstrom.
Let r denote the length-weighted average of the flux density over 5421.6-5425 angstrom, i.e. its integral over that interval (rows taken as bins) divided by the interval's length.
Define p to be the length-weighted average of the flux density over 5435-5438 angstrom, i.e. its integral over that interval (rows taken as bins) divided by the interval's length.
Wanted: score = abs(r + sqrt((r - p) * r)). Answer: 16.1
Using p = 13.1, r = 13.6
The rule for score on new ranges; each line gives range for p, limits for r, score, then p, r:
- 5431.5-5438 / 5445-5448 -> 15.3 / 12.9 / 13.2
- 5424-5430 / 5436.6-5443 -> 15.8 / 13.2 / 13.6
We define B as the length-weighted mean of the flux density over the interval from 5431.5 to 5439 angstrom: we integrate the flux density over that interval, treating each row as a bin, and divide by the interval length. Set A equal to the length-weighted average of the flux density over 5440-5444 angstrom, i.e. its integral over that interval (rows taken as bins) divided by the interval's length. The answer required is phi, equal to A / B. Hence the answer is 1.05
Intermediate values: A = 13.6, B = 13.0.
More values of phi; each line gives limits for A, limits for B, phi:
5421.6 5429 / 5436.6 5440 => 0.99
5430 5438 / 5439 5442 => 0.94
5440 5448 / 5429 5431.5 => 1.05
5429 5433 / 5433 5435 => 1.00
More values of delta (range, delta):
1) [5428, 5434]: -0.02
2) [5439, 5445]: 0.02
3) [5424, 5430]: -0.05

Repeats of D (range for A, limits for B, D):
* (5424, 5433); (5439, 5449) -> 5.66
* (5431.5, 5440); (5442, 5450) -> 5.68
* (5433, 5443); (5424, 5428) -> 5.69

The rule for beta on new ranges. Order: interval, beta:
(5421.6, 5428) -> 5422.18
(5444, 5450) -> 5449.71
